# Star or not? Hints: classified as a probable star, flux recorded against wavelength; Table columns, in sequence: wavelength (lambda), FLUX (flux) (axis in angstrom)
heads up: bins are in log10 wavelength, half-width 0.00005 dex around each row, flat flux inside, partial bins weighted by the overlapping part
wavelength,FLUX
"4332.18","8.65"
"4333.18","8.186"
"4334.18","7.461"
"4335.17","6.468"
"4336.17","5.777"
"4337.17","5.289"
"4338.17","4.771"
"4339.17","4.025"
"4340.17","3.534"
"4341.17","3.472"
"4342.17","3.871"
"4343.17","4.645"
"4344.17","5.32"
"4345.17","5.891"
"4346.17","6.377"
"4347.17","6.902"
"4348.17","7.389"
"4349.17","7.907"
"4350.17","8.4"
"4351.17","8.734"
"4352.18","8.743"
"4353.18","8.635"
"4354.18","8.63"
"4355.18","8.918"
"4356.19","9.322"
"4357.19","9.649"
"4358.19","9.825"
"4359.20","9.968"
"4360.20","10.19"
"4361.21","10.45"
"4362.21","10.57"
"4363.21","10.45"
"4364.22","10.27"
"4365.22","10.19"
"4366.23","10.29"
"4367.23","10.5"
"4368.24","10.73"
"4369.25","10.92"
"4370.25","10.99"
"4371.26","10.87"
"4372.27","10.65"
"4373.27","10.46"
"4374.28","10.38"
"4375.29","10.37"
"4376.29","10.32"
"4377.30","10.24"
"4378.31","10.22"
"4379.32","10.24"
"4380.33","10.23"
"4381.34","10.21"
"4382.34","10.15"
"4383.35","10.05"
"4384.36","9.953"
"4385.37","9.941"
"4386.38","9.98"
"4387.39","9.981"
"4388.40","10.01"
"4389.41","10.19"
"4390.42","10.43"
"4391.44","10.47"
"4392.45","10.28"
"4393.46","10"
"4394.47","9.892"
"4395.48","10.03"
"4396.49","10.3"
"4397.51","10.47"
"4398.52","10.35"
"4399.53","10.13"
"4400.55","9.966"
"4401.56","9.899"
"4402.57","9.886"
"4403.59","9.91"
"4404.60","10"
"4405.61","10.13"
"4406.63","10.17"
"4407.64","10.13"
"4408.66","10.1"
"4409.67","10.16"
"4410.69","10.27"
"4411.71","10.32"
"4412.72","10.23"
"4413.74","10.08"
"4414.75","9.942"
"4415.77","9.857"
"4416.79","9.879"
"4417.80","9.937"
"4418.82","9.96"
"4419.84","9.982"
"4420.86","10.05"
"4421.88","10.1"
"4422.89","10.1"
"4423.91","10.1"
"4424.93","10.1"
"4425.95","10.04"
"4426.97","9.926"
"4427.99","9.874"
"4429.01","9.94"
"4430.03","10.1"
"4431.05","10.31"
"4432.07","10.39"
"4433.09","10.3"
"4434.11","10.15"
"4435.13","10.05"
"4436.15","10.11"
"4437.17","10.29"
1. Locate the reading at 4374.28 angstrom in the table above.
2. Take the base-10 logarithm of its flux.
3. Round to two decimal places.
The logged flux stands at 1.02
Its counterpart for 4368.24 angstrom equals 1.03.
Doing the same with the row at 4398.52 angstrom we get 1.01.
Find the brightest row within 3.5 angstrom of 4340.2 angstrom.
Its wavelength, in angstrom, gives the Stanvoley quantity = 4337.17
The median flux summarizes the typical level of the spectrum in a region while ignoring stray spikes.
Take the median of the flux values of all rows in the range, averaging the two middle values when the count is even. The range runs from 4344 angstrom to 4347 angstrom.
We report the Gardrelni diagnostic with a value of 5.9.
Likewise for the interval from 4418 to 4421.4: 10.0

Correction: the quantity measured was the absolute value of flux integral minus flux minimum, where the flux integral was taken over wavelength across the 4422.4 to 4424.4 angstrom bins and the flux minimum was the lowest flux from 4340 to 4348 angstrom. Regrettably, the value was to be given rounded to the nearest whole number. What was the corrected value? 17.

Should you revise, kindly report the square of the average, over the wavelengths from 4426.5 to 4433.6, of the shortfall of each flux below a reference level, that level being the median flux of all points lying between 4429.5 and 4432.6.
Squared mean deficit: 0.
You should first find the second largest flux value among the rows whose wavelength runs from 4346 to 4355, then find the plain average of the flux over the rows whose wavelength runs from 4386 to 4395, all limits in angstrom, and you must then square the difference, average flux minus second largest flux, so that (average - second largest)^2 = 2.0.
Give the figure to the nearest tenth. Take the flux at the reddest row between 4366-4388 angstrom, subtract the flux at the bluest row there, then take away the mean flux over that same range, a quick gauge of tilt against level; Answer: -10.7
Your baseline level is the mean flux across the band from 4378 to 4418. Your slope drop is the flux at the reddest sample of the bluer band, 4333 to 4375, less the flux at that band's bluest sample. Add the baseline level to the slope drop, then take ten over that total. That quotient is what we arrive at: 0.81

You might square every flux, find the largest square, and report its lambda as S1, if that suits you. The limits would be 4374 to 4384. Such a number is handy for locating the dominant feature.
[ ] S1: 4374.28 angstrom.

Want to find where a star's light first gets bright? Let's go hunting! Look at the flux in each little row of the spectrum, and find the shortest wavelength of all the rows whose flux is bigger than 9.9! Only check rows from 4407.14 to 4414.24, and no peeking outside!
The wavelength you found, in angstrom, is 4407.64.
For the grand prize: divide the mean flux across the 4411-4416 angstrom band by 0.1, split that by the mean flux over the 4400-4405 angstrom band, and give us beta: 10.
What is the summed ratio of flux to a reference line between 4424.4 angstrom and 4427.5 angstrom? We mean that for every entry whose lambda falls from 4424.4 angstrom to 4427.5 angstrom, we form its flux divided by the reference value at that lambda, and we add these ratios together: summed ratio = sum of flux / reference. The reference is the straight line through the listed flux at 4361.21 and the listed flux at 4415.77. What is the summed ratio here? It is 3.08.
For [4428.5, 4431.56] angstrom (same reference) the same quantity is 3.13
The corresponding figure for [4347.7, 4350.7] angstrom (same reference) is 2.24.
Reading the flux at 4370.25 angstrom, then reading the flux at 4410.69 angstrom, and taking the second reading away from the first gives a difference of 0.72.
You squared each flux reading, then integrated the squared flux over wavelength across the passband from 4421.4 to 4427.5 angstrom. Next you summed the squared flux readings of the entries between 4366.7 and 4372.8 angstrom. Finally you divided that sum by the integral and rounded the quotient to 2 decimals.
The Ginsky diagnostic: 1.13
